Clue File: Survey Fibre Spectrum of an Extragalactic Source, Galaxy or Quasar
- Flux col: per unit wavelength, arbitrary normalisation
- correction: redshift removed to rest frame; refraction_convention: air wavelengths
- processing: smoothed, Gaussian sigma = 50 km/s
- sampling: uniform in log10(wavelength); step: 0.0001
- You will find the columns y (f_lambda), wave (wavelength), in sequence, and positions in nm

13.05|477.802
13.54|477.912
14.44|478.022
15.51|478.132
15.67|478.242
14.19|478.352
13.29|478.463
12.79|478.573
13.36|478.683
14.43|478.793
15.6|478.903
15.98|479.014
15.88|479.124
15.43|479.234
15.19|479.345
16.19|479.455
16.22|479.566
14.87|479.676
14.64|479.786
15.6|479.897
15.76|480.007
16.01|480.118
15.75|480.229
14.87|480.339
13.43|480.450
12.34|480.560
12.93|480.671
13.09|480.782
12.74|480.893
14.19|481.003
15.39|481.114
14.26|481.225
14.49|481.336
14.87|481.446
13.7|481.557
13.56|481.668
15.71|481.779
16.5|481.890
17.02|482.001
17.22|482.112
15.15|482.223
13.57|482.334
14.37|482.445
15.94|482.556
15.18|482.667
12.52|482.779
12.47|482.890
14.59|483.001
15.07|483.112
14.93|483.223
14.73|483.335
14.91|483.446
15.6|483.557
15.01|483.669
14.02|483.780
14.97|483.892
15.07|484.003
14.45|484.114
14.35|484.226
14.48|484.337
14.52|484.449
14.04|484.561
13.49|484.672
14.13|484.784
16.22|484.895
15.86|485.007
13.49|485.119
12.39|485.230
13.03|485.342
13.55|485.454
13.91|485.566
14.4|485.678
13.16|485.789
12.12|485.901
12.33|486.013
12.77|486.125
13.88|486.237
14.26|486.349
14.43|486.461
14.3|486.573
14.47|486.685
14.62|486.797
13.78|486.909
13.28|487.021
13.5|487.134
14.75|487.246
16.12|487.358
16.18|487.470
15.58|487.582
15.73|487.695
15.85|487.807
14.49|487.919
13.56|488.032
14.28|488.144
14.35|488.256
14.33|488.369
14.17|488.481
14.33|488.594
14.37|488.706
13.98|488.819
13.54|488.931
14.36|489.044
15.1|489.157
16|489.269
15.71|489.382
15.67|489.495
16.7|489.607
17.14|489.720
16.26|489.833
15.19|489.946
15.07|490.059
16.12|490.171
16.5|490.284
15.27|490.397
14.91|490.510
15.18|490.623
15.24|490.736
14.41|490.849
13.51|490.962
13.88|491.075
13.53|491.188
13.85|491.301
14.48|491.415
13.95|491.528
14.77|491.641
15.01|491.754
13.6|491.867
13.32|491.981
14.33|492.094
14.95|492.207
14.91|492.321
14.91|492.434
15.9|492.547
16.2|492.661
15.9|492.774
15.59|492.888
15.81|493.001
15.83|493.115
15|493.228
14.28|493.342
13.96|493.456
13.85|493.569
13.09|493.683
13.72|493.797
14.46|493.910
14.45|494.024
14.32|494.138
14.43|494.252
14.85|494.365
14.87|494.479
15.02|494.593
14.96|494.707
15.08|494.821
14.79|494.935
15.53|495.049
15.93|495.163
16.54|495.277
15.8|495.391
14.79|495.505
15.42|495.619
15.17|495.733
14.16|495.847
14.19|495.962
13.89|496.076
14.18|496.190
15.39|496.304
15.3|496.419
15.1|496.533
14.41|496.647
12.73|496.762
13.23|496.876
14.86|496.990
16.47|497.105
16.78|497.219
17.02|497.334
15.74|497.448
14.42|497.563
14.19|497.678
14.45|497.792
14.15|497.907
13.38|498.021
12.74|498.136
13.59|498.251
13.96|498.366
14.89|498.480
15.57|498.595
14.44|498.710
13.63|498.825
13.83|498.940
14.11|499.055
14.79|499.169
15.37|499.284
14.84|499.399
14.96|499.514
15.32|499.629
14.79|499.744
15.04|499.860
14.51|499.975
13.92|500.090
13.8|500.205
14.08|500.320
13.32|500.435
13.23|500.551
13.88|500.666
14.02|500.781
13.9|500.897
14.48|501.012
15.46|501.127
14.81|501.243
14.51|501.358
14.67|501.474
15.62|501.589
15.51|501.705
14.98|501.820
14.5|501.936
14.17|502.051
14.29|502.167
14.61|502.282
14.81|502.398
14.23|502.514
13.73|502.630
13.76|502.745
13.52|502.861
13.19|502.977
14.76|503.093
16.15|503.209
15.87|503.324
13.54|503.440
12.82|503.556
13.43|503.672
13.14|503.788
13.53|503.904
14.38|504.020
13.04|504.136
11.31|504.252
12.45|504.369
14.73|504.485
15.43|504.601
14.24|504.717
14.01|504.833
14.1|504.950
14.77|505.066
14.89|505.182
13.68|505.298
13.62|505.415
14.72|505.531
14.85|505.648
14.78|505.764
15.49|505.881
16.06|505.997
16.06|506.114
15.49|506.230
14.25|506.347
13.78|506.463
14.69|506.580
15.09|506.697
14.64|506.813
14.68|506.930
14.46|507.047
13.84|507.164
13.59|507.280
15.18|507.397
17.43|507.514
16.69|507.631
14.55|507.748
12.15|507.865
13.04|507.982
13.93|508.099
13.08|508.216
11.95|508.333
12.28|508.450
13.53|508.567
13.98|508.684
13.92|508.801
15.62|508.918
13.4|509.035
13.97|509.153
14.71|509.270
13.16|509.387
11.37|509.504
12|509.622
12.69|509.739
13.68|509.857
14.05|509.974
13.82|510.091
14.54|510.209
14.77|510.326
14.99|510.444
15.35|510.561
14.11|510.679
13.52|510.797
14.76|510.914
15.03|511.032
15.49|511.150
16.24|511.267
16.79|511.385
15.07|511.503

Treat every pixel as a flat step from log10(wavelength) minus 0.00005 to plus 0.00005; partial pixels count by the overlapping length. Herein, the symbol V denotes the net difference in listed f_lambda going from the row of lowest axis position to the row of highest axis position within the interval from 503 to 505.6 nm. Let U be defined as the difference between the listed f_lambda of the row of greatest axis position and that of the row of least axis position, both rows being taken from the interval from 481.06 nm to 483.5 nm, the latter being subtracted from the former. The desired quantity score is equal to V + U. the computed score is -0.5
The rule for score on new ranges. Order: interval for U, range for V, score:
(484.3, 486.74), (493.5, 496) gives 0.3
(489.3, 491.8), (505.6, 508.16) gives -1.6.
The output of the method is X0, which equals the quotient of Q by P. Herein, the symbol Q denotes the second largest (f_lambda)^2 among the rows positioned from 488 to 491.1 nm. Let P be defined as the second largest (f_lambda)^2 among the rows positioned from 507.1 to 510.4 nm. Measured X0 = 1.00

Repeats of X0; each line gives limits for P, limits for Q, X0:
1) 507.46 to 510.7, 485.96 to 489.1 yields 0.93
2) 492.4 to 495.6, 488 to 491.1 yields 1.06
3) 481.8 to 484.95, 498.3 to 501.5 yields 0.83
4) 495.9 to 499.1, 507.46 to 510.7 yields 0.99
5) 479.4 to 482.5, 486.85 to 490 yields 0.96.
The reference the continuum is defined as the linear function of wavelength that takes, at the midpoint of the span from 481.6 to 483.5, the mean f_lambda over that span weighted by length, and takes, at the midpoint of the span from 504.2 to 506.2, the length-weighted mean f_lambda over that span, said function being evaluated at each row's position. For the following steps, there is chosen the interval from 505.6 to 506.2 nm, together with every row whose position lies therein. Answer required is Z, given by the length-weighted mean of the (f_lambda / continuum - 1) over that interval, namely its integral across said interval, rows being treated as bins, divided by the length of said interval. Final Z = 0.071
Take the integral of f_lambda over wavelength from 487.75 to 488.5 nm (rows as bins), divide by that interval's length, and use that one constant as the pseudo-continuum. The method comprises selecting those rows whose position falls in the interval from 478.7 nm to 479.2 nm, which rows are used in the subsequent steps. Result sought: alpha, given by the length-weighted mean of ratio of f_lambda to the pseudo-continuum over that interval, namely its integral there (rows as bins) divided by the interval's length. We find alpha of 1.06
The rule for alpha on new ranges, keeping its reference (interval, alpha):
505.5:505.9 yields 1.03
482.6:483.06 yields 0.95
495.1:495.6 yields 1.09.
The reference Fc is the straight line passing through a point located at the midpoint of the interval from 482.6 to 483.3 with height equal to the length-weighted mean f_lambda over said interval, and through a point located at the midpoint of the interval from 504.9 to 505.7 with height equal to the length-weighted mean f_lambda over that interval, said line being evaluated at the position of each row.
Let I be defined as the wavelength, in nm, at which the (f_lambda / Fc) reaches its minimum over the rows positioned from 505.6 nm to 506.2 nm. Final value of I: 505.764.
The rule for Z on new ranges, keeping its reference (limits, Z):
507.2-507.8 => 0.072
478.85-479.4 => 0.043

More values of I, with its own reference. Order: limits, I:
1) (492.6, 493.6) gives 493.569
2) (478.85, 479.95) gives 479.786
